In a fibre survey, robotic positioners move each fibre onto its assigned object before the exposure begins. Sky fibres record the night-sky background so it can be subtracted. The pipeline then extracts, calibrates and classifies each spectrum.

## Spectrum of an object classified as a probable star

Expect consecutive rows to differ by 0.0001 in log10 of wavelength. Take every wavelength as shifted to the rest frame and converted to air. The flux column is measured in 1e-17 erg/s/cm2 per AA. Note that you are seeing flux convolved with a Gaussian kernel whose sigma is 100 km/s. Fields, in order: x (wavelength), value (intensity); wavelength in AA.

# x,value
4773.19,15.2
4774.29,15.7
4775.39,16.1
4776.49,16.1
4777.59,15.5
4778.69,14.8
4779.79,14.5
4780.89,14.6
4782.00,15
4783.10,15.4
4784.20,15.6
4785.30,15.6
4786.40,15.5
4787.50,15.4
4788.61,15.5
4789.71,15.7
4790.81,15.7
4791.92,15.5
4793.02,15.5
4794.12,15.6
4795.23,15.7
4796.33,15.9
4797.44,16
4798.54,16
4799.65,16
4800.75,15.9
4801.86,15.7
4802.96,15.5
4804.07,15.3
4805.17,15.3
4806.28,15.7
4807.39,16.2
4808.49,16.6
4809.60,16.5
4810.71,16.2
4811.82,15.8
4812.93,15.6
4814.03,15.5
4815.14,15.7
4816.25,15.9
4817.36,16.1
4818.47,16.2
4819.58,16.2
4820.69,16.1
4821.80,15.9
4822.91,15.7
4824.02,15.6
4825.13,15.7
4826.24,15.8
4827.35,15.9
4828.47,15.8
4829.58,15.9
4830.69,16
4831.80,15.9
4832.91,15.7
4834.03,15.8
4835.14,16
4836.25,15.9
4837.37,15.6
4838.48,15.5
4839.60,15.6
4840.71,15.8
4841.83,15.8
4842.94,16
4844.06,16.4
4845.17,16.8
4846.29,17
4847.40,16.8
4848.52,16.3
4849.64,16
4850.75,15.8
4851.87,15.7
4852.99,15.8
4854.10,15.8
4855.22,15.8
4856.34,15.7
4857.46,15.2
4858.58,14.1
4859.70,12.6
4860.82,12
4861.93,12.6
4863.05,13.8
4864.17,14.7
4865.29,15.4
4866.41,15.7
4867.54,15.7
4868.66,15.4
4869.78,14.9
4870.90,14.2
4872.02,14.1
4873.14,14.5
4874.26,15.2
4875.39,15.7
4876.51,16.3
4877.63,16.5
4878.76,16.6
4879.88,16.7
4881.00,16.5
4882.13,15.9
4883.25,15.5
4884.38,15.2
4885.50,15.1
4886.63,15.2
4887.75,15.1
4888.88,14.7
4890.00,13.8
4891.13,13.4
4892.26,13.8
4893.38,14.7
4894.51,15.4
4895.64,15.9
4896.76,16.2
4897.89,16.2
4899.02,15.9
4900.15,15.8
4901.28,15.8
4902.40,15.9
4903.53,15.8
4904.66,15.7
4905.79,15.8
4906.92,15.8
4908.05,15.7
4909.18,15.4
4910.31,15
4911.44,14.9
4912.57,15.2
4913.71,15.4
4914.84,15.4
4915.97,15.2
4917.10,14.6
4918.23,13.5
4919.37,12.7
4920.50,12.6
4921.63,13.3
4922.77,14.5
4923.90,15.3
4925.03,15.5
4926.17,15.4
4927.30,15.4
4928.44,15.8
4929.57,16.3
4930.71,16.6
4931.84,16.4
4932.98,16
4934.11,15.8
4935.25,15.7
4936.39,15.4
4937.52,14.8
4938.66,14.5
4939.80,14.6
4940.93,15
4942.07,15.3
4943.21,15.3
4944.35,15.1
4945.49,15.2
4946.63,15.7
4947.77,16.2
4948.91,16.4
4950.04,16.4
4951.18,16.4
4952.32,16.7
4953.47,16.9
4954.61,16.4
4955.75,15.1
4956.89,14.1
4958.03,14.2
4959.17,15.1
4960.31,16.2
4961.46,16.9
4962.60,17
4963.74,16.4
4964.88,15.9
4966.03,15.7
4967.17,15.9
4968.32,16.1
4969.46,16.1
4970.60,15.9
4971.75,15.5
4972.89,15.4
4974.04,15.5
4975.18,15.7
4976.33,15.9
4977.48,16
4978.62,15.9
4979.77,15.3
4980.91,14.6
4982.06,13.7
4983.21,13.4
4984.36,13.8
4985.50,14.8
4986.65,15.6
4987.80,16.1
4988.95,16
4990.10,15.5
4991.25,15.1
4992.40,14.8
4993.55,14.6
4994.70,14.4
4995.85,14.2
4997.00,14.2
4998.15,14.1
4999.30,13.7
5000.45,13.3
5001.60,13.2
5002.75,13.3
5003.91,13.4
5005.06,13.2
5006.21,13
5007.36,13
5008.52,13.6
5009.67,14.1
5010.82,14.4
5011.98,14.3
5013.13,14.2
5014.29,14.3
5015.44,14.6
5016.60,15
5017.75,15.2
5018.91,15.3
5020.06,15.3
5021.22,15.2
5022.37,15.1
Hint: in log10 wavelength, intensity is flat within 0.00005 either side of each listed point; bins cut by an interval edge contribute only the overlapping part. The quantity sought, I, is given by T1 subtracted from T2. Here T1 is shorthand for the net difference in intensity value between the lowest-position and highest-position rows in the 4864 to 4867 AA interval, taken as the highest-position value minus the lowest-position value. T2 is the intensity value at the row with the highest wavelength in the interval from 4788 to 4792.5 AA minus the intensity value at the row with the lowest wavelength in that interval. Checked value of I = -1.0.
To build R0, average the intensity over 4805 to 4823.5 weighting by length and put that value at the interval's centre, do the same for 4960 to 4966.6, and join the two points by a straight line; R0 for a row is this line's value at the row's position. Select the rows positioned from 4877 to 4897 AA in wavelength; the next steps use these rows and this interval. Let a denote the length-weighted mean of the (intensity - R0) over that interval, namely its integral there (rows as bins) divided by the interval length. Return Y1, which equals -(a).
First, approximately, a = -0.8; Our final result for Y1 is 0.8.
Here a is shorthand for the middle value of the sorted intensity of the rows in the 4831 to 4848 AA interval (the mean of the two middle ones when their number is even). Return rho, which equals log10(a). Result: 1.20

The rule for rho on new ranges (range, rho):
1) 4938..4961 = 1.18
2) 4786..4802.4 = 1.20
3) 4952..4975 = 1.20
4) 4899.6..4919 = 1.19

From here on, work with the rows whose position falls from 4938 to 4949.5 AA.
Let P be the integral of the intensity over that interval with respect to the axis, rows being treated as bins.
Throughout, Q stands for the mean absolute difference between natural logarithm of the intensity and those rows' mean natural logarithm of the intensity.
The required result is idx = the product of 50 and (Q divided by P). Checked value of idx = 0.008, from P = 176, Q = 0.030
